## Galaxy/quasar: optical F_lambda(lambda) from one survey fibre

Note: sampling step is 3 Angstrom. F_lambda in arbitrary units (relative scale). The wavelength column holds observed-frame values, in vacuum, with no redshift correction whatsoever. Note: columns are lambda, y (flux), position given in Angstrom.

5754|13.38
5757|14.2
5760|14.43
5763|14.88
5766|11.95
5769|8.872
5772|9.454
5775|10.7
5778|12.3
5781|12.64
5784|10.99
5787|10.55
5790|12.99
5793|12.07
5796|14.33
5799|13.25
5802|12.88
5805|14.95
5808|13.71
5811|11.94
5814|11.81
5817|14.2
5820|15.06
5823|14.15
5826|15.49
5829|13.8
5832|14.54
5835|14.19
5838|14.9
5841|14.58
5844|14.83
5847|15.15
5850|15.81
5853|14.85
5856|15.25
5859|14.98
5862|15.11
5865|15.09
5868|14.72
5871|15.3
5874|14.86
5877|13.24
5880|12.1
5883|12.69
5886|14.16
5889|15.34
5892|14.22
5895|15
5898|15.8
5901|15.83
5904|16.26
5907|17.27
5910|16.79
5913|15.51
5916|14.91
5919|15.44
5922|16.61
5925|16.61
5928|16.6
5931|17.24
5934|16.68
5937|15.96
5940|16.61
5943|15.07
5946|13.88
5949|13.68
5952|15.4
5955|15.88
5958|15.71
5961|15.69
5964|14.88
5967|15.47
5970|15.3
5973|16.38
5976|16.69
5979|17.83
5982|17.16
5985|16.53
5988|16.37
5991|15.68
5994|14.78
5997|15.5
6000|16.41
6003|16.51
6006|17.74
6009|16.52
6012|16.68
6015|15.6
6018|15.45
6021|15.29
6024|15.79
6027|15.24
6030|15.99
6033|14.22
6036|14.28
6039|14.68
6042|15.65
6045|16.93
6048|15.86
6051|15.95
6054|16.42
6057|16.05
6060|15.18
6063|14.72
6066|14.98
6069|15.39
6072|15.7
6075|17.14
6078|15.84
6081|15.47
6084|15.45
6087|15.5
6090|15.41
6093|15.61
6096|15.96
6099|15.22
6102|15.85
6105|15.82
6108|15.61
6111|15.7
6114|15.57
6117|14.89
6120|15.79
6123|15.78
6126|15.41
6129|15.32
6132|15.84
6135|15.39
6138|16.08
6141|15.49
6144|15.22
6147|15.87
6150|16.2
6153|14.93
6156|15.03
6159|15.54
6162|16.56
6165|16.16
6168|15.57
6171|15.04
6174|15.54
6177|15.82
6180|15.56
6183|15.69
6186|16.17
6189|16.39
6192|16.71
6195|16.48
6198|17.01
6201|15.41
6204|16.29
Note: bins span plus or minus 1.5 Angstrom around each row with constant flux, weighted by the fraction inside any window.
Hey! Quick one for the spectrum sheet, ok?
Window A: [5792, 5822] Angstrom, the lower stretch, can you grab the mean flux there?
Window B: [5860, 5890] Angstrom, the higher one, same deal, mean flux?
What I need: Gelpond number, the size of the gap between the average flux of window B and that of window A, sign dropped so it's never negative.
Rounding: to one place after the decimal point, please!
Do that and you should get 0.8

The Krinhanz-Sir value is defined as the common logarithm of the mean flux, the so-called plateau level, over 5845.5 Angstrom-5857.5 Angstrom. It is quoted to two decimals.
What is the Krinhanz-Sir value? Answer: 1.18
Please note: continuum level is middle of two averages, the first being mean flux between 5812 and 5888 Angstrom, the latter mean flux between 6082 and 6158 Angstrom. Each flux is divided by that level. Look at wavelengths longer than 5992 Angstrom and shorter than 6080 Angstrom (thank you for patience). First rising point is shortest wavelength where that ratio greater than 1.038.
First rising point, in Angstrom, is 6000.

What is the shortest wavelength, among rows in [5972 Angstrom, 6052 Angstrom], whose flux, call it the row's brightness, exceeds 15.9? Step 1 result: 5973 Angstrom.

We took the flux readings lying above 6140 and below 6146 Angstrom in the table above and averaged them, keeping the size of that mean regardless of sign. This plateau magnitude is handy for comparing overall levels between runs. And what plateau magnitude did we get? 15.4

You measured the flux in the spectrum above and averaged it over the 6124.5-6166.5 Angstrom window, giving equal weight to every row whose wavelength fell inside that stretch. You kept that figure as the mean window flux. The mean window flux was 15.6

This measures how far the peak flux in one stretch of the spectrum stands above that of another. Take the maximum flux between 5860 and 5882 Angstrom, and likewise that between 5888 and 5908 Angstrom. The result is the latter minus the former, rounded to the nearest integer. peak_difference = 2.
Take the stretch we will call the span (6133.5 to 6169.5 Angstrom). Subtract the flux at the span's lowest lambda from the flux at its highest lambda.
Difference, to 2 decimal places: 0.18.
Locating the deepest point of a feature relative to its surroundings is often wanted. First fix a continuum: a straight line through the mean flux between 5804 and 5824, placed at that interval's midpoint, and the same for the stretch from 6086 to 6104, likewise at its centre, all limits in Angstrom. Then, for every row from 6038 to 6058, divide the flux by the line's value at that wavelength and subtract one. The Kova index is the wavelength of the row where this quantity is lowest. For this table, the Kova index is 6039 Angstrom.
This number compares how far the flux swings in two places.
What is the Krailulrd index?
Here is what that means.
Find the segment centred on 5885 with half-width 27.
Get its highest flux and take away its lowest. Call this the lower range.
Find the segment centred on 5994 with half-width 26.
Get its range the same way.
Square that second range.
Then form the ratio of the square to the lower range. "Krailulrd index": 1.8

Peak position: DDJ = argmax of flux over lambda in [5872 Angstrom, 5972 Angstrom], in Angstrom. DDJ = 5907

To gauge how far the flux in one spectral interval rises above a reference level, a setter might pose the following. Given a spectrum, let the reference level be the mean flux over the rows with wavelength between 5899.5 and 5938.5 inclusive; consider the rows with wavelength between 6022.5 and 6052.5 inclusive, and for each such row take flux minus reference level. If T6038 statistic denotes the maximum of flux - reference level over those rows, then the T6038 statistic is 0.6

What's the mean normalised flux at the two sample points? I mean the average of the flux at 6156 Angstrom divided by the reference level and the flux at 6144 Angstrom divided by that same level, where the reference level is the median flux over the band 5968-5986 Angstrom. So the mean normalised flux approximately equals 0.911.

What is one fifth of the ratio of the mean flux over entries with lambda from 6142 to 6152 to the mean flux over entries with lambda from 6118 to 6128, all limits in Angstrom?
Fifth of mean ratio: 0.201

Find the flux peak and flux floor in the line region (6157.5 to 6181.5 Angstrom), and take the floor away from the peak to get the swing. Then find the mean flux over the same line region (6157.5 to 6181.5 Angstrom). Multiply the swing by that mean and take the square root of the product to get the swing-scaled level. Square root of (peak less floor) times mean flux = 4.9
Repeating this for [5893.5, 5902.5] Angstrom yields 3.6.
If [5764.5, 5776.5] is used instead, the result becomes 5.6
